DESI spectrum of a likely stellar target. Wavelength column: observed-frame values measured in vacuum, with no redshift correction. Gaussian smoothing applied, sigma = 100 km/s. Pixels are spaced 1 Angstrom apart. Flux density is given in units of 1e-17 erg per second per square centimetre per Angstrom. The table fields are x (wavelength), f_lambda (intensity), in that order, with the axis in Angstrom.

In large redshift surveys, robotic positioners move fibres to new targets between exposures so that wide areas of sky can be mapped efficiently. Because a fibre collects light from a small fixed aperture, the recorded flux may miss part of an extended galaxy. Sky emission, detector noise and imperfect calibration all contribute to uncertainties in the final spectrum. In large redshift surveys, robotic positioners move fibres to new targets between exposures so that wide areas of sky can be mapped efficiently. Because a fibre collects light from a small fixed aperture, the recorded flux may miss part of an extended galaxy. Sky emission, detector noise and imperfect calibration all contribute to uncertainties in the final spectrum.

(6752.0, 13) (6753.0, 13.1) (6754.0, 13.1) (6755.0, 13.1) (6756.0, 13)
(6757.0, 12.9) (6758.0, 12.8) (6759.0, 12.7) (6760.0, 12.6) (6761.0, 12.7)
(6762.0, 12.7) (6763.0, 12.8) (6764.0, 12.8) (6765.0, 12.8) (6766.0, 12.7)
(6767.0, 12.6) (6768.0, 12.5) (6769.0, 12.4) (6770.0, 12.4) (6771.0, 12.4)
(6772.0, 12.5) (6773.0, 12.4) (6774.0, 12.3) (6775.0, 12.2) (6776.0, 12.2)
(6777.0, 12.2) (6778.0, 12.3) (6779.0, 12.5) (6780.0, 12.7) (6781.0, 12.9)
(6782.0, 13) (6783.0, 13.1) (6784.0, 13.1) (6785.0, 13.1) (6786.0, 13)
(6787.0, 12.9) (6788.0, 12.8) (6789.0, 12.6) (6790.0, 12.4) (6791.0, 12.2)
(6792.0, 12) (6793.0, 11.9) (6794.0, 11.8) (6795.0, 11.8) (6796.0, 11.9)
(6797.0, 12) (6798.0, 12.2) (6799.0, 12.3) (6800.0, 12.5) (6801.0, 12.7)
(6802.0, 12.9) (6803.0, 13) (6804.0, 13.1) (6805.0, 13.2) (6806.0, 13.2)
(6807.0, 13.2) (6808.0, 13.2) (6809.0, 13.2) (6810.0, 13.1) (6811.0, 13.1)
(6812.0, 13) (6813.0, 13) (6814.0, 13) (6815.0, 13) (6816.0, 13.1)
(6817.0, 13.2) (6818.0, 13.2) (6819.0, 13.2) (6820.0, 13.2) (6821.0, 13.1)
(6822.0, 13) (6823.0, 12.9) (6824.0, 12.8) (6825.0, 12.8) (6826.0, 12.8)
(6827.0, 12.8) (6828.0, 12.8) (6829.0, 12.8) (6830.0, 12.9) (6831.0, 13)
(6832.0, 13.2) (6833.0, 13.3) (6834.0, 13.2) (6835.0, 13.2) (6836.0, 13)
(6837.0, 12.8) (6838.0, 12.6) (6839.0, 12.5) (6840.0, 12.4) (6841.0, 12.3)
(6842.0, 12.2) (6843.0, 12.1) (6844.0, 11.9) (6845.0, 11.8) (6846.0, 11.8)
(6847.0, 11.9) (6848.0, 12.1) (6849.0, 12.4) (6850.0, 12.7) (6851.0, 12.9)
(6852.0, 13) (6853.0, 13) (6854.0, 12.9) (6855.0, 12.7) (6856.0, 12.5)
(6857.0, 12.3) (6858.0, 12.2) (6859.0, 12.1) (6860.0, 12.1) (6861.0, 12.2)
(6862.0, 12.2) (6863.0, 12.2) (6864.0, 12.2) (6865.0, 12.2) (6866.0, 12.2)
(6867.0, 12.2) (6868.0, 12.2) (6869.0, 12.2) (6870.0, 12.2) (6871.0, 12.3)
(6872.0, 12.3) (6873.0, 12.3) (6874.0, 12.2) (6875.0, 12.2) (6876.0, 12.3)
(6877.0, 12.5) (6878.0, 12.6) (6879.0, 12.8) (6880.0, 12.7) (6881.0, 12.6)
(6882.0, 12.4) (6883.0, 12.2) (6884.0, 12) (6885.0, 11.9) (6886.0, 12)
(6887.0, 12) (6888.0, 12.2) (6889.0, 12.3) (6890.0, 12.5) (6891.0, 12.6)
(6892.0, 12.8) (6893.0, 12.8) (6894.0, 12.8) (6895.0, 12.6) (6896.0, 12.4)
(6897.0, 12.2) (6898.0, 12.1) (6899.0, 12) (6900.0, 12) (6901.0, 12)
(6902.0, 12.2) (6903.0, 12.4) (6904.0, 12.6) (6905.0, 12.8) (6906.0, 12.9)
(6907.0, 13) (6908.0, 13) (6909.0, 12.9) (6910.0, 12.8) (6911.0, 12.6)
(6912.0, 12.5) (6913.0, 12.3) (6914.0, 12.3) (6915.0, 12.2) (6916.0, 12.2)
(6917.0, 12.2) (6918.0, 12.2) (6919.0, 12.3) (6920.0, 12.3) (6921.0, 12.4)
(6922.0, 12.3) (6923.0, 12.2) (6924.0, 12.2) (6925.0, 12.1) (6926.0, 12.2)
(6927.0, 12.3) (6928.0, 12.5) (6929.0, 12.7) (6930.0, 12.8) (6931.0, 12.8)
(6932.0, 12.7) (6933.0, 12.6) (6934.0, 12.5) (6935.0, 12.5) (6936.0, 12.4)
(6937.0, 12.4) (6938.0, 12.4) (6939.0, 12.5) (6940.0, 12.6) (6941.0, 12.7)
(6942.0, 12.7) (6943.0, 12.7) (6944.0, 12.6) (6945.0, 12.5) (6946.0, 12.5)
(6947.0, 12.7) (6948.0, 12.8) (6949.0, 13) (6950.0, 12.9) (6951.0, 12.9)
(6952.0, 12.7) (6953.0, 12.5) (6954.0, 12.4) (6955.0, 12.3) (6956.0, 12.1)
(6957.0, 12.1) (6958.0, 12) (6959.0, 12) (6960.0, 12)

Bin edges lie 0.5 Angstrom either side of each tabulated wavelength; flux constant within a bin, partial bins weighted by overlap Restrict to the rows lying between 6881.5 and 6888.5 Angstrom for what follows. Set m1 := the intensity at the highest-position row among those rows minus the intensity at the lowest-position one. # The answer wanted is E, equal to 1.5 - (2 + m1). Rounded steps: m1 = -0.20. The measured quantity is -0.30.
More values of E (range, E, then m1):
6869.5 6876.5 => -0.60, 0.10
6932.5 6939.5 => -0.40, -0.10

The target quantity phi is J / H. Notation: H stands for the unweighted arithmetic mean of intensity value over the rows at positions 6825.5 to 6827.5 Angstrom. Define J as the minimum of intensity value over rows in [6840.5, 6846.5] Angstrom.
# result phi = 0.92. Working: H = 12.80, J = 11.8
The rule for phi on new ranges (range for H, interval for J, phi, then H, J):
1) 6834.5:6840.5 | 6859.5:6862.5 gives 0.95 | 12.75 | 12.1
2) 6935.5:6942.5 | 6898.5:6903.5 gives 0.96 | 12.53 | 12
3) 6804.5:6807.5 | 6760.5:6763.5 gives 0.96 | 13.20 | 12.7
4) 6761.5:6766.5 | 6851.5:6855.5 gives 1.00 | 12.76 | 12.7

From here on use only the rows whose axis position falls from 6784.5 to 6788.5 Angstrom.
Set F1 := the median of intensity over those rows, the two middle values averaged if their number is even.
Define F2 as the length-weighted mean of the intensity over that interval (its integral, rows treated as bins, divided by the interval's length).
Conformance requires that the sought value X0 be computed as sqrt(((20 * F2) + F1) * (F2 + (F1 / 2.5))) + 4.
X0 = 74.2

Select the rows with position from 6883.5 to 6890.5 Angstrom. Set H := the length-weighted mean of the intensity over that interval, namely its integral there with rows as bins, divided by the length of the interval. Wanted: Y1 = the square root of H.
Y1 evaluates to 3.48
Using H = 12.1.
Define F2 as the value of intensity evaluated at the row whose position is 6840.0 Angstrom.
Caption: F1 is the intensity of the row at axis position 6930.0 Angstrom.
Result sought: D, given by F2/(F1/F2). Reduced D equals 12.0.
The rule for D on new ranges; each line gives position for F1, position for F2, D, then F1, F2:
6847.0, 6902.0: 12.5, 11.9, 12.2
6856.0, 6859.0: 11.7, 12.5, 12.1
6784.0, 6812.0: 12.9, 13.1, 13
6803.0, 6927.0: 11.6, 13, 12.3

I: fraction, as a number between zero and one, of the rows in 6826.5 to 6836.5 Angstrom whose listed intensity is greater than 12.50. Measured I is 1.0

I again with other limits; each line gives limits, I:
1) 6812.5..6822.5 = 1.0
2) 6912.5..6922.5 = 0.0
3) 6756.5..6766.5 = 1.0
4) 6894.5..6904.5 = 0.2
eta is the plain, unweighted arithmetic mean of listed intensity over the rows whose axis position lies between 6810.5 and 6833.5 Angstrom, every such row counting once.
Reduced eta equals 13.0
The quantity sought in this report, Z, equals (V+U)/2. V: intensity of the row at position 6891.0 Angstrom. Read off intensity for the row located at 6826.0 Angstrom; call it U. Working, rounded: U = 12.8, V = 12.6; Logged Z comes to 12.7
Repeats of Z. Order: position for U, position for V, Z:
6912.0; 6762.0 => 12.6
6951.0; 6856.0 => 12.7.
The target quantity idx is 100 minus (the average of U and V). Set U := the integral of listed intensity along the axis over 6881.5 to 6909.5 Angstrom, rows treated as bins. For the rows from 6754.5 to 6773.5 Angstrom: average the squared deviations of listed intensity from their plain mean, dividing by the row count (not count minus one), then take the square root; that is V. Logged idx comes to -74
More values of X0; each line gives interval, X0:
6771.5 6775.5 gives 71.0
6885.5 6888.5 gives 69.4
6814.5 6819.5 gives 75.3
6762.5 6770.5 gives 72.5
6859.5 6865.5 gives 70.1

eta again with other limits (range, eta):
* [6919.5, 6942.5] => 12.5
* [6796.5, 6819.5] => 12.9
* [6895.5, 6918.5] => 12.4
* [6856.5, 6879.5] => 12.3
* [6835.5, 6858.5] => 12.4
